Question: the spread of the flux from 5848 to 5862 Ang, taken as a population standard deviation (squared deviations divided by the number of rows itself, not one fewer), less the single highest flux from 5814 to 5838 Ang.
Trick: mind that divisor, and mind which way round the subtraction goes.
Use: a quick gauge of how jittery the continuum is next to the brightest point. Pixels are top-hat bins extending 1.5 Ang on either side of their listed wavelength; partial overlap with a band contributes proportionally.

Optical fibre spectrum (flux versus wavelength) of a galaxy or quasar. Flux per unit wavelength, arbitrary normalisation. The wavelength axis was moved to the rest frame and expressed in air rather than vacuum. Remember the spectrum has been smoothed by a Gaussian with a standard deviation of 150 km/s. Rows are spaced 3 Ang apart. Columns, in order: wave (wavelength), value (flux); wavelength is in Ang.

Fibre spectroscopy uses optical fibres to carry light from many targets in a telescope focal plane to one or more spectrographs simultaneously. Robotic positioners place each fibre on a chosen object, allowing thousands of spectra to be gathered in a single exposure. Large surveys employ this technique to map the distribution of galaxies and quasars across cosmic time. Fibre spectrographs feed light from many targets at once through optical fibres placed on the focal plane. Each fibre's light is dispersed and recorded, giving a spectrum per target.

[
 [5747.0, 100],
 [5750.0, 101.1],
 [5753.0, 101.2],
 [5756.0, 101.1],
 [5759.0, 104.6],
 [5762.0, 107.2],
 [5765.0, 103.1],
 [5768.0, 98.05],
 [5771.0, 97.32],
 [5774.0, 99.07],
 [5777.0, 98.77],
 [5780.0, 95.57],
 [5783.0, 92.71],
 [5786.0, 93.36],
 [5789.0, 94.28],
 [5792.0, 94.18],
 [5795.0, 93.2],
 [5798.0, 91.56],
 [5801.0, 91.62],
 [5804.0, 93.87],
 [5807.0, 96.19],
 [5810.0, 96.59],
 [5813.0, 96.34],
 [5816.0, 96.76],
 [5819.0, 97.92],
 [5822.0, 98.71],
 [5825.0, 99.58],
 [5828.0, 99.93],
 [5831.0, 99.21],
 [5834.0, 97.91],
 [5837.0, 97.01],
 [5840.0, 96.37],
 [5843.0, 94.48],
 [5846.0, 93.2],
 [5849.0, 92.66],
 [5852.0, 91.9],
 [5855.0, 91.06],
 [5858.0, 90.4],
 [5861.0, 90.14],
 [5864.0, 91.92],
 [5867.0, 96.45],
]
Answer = -99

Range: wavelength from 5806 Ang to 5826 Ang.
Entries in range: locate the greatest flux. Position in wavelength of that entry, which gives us 5825.0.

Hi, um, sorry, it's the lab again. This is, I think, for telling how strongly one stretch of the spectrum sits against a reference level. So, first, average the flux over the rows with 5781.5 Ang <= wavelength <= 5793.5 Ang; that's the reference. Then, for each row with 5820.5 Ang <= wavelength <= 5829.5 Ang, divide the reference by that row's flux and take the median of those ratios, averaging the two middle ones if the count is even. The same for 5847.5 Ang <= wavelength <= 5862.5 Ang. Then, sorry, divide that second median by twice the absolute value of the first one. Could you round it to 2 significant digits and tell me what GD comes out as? 0.55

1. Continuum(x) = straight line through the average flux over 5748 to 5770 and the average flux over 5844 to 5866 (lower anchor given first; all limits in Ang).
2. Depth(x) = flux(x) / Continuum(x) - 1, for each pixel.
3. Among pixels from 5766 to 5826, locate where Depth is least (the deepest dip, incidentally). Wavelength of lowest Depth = 5783.0 Ang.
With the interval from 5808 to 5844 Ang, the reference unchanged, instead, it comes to 5810.0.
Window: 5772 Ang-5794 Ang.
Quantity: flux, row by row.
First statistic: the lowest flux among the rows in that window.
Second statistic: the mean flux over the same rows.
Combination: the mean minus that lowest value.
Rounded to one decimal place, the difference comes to 2.7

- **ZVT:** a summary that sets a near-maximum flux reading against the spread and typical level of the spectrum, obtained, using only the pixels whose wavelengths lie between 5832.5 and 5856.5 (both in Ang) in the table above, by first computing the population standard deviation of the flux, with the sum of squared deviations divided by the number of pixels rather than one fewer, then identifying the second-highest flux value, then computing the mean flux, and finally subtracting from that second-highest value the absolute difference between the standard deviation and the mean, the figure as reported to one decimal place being 5.1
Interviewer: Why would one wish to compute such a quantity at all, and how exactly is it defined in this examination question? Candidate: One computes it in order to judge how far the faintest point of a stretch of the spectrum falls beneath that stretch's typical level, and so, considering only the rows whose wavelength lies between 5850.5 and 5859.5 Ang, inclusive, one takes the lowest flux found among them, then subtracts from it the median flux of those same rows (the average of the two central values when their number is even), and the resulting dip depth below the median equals -0.66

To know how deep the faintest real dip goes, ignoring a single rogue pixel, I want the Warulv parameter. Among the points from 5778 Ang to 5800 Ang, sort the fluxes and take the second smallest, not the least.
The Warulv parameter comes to 92.71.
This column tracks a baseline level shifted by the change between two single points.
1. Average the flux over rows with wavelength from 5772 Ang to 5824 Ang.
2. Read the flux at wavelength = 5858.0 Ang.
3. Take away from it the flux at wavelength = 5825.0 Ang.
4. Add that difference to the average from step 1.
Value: 86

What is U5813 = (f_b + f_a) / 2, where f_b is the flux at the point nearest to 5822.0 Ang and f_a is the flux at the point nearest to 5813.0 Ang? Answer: 98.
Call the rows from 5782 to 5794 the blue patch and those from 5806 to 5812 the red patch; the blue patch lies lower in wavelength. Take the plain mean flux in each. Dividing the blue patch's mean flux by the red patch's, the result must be 0.97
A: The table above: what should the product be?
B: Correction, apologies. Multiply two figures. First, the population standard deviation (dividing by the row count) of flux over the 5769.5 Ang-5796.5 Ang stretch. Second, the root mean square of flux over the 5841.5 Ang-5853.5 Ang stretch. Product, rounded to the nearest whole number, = 214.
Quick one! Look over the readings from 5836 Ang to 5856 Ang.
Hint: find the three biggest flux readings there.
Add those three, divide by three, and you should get 96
